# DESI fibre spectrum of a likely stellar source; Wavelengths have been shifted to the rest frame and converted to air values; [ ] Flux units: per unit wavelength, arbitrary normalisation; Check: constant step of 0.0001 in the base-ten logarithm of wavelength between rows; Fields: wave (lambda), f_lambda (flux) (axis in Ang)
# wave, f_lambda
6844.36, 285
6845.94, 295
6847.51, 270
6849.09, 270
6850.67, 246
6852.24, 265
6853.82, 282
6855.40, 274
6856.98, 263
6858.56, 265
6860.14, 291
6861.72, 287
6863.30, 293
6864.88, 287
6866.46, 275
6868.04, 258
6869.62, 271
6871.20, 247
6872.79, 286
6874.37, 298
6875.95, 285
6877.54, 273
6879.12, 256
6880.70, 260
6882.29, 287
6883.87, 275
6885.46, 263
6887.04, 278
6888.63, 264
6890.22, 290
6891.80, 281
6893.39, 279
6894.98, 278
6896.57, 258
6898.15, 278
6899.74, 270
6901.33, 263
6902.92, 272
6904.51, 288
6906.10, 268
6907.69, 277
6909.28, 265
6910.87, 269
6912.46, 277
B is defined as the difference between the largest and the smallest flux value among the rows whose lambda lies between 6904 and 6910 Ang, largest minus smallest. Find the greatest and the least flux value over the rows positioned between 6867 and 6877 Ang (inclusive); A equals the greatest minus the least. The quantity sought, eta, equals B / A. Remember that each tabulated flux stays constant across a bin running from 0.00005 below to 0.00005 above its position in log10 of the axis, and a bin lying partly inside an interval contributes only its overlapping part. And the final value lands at 0.5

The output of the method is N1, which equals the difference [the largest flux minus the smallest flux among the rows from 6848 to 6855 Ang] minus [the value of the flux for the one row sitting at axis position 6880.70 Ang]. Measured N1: -224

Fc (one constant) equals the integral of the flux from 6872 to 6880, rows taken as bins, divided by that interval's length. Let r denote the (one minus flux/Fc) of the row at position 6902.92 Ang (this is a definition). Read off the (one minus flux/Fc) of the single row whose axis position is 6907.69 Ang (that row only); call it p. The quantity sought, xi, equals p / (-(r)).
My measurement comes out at 0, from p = 0.009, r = 0.027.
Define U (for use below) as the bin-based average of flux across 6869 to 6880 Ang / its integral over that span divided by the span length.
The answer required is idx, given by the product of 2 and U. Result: 547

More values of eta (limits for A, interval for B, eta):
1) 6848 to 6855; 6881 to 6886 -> 0.7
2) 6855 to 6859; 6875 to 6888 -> 2.8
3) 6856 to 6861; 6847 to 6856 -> 1.3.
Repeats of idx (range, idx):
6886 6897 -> 551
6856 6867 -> 560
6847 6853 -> 525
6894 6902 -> 539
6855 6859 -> 533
